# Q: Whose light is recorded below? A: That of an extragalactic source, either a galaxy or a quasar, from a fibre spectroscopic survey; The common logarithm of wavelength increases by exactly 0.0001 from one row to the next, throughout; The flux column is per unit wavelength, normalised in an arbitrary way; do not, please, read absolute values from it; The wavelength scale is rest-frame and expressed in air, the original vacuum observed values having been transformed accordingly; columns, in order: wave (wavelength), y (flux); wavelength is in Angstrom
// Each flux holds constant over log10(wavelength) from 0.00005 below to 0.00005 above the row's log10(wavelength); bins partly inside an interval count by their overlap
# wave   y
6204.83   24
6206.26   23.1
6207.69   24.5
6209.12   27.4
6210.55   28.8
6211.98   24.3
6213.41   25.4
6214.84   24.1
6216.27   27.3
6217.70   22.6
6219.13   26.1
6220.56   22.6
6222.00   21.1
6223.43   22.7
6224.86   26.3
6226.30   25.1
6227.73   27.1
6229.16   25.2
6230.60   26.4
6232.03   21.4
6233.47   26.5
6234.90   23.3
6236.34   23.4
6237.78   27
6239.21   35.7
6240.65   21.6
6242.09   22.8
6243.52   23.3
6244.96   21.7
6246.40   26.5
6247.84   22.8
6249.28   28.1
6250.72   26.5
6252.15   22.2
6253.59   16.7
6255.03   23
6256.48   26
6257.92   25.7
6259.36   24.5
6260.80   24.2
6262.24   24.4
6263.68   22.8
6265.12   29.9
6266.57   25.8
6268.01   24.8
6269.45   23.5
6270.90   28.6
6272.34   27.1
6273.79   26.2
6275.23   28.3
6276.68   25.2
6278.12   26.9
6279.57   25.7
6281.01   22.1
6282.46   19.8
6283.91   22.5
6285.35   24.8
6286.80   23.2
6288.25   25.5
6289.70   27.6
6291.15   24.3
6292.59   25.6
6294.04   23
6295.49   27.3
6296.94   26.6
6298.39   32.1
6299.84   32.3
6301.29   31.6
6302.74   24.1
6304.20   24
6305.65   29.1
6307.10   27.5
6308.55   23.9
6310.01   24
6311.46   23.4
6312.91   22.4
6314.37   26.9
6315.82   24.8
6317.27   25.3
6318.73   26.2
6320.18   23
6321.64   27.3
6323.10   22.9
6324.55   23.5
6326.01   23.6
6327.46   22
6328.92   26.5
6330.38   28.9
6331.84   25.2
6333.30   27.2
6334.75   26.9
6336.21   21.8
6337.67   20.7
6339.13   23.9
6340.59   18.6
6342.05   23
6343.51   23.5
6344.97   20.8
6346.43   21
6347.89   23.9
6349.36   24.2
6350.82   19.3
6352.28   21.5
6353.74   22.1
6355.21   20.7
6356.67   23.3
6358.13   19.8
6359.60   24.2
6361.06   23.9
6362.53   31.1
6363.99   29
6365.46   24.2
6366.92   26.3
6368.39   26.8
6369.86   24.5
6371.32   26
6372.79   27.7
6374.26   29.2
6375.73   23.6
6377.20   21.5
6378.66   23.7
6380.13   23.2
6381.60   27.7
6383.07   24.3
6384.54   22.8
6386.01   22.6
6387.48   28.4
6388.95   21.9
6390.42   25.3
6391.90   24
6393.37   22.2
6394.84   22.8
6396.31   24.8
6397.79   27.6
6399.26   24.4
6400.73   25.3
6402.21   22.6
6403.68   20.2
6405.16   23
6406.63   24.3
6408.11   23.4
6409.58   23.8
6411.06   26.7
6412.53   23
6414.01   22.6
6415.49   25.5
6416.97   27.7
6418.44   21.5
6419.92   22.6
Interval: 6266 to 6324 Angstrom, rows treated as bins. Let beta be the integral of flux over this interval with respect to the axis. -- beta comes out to 1486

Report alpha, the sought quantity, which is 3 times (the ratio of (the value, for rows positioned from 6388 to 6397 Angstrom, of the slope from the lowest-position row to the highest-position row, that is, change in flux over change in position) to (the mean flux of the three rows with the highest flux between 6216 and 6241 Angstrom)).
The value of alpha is 0.04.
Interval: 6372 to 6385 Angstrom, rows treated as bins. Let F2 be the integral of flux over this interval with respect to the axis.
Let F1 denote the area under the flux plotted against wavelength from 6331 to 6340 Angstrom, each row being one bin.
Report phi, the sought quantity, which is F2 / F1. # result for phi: 1.5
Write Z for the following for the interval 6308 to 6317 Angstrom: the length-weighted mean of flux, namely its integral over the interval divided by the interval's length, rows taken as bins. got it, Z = 24.3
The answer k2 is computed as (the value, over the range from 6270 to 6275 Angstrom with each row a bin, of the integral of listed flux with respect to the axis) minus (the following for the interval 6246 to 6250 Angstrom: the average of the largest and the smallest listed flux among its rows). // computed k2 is 111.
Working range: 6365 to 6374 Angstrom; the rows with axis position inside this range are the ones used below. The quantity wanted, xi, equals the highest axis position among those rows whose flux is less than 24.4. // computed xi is 6365.46 Angstrom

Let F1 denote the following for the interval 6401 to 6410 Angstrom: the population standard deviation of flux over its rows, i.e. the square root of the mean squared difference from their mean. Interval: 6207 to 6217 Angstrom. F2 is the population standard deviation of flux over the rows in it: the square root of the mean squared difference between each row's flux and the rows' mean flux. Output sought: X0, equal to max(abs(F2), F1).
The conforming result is 1.7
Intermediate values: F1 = 1.32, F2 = 1.72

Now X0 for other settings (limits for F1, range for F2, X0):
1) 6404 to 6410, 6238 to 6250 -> 4.5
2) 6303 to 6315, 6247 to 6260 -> 3.1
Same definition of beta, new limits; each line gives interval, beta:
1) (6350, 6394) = 1072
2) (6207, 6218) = 282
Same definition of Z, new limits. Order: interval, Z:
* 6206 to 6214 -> 25.7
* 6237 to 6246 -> 25.4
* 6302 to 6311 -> 25.4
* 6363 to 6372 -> 26.3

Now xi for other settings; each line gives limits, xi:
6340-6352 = 6350.82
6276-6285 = 6283.91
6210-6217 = 6214.84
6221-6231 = 6223.43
